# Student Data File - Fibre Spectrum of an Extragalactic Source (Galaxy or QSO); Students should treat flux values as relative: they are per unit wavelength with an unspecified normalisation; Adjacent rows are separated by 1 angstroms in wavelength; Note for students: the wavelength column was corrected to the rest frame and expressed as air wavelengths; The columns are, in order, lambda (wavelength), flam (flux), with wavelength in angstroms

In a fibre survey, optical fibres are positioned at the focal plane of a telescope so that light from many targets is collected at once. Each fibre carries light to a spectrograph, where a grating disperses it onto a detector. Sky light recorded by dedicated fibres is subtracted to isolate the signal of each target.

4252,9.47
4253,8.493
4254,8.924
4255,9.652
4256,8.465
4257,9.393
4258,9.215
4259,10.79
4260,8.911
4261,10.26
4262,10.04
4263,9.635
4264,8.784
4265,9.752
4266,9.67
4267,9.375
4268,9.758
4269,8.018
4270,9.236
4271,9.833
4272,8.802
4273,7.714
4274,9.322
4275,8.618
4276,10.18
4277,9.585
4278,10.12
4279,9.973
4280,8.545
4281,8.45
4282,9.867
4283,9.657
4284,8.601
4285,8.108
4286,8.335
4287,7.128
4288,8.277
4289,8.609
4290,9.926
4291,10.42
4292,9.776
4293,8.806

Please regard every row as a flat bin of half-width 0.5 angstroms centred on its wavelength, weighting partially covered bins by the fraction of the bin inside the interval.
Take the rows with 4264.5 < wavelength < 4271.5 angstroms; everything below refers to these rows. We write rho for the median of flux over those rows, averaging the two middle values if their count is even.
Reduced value 9.7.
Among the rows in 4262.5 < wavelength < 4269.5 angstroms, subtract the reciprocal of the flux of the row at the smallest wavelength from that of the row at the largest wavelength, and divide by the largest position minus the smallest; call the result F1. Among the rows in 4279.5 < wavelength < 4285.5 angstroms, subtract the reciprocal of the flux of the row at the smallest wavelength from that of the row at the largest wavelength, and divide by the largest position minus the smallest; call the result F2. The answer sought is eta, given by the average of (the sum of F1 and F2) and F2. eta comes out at 0.0030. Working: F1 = 0.003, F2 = 0.0013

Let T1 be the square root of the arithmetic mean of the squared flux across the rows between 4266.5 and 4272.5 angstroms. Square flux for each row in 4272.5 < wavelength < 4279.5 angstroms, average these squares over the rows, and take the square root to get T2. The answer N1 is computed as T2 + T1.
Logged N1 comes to 18.6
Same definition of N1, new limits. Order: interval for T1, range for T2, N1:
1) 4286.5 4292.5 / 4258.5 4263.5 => 19.0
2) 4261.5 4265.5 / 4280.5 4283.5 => 18.9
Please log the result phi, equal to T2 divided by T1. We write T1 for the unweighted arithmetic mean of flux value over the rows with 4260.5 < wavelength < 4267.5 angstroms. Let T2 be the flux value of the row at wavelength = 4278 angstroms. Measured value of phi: 1.05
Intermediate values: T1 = 9.6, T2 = 10.12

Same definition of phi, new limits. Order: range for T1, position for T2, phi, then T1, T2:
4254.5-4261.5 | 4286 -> 0.87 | 9.5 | 8.335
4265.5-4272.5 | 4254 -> 0.97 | 9.2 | 8.924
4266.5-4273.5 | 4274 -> 1.04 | 9.0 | 9.322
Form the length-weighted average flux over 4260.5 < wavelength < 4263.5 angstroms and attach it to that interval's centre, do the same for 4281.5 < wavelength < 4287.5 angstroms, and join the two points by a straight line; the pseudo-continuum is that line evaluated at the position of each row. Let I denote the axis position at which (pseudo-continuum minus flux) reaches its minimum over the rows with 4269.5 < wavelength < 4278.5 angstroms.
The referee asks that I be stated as 4278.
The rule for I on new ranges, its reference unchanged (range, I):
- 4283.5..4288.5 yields 4284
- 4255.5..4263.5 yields 4259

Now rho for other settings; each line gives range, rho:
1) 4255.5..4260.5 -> 9.2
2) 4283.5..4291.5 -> 8.5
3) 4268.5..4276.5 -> 9.0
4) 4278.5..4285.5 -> 8.6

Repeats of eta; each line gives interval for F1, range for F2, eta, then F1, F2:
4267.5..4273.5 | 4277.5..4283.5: 0.0037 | 0.005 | 0.0009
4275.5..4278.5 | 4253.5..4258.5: -0.0007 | 0.000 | -0.0009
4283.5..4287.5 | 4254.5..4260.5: 0.0057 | 0.008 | 0.0017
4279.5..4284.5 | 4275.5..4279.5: 0.0006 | 0.000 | 0.0007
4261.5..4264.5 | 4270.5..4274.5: 0.0054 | 0.007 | 0.0019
